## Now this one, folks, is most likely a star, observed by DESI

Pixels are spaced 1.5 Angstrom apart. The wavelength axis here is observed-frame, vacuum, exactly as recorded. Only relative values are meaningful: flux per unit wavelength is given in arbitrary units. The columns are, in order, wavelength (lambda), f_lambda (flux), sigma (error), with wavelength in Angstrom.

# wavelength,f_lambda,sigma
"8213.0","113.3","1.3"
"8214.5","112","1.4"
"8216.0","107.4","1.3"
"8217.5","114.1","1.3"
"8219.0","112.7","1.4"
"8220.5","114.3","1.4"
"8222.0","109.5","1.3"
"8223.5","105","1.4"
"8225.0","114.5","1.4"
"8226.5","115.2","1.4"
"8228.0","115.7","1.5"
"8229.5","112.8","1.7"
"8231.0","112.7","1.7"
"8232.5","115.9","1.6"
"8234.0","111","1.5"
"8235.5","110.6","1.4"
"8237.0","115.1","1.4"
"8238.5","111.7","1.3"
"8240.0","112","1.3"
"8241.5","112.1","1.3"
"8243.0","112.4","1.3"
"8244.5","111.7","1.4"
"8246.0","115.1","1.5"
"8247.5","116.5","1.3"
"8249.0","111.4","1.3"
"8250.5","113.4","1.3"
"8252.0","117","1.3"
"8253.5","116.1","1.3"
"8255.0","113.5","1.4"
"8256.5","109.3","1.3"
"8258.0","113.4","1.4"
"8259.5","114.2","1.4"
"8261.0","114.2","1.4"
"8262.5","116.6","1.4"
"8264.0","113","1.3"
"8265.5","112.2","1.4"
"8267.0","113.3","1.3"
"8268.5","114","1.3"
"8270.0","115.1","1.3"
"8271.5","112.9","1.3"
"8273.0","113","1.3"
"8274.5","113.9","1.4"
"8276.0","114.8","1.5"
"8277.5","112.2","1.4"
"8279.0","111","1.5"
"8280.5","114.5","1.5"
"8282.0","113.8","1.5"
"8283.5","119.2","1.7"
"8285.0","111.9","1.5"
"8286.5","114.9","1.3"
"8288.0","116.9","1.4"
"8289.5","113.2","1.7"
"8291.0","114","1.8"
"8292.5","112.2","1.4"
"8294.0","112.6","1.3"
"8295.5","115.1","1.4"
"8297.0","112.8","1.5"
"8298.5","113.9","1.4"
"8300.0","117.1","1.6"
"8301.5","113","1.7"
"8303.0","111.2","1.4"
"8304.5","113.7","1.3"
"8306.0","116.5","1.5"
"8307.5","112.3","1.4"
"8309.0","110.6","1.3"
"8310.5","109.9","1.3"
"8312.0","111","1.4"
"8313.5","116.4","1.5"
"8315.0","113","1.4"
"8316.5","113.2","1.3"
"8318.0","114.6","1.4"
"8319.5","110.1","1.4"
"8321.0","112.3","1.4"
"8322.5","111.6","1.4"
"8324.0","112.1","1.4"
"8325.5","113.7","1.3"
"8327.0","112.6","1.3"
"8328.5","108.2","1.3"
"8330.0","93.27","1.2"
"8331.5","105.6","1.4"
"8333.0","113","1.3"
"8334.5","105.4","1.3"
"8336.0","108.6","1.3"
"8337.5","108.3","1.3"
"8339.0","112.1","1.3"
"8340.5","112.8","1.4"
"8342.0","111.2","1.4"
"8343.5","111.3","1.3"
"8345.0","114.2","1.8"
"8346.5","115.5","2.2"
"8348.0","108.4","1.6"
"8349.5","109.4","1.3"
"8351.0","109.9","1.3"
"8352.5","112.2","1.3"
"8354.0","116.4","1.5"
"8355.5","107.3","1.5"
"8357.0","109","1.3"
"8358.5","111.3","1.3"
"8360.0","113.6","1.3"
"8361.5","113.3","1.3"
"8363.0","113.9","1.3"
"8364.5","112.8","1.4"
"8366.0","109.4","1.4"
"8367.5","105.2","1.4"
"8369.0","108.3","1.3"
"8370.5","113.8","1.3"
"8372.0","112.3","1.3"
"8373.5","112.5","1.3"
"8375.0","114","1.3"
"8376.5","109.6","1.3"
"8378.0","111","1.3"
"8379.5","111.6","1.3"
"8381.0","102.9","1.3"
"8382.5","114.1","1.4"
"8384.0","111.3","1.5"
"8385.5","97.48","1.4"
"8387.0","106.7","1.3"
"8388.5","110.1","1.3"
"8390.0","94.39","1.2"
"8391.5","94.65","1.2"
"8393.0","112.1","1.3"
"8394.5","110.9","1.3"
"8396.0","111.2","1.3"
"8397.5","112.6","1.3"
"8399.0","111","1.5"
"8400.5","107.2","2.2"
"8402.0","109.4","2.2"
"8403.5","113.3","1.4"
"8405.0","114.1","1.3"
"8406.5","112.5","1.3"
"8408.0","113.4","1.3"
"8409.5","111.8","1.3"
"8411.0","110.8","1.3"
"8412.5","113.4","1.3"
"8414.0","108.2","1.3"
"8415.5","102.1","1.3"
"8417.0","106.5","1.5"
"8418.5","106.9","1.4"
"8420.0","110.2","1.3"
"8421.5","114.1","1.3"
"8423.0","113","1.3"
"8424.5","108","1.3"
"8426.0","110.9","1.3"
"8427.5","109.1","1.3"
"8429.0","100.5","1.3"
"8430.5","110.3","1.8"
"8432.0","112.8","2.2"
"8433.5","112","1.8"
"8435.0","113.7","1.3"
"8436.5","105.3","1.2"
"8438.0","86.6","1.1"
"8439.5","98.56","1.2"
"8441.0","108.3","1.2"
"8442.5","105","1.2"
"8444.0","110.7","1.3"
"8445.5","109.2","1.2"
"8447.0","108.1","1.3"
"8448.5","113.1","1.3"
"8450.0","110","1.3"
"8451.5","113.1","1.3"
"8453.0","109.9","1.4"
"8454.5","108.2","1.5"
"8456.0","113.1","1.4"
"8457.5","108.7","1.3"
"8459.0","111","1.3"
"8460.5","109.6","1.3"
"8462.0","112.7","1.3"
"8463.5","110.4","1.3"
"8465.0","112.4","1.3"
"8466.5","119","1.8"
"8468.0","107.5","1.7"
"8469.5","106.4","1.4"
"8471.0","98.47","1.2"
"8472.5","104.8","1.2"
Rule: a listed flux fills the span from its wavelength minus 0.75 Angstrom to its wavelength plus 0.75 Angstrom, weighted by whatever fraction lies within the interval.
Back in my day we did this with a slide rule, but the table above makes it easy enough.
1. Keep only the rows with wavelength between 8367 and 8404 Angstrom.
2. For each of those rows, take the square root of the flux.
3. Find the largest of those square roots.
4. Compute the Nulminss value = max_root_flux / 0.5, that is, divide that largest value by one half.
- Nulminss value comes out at 21.4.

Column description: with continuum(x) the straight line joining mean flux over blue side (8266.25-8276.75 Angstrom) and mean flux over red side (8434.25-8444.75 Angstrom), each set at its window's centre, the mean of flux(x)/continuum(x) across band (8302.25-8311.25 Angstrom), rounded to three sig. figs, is 1.01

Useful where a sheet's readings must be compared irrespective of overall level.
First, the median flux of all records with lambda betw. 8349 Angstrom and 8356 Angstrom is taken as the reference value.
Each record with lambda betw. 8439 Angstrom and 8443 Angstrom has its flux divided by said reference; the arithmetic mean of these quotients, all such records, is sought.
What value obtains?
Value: 0.95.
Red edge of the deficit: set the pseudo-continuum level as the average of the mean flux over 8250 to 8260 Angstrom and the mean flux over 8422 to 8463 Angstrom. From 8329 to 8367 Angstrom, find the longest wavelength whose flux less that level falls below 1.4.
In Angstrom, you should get 8366.0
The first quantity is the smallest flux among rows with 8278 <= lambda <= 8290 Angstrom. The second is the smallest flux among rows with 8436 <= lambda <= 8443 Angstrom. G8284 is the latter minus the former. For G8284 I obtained -24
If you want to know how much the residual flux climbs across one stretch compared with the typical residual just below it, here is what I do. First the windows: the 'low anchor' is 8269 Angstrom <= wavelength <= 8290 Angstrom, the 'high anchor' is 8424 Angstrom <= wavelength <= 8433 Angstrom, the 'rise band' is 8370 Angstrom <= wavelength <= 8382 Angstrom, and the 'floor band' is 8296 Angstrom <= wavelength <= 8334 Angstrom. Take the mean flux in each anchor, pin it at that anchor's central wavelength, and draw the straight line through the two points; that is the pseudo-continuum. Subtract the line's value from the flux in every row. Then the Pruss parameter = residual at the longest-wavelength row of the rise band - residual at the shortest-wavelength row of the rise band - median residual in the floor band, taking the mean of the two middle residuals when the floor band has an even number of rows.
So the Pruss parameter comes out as -10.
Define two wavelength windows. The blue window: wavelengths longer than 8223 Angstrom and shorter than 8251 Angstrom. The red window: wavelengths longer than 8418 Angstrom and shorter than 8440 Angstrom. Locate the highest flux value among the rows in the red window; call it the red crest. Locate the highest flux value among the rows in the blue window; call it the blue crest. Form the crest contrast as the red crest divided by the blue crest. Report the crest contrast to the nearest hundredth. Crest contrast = 0.98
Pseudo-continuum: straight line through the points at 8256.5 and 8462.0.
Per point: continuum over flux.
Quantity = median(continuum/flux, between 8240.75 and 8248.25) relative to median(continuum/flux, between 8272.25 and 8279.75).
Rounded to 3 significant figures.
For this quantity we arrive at 1.00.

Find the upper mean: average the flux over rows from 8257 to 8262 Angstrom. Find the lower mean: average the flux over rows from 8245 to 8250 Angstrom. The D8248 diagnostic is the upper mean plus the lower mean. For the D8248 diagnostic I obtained 228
